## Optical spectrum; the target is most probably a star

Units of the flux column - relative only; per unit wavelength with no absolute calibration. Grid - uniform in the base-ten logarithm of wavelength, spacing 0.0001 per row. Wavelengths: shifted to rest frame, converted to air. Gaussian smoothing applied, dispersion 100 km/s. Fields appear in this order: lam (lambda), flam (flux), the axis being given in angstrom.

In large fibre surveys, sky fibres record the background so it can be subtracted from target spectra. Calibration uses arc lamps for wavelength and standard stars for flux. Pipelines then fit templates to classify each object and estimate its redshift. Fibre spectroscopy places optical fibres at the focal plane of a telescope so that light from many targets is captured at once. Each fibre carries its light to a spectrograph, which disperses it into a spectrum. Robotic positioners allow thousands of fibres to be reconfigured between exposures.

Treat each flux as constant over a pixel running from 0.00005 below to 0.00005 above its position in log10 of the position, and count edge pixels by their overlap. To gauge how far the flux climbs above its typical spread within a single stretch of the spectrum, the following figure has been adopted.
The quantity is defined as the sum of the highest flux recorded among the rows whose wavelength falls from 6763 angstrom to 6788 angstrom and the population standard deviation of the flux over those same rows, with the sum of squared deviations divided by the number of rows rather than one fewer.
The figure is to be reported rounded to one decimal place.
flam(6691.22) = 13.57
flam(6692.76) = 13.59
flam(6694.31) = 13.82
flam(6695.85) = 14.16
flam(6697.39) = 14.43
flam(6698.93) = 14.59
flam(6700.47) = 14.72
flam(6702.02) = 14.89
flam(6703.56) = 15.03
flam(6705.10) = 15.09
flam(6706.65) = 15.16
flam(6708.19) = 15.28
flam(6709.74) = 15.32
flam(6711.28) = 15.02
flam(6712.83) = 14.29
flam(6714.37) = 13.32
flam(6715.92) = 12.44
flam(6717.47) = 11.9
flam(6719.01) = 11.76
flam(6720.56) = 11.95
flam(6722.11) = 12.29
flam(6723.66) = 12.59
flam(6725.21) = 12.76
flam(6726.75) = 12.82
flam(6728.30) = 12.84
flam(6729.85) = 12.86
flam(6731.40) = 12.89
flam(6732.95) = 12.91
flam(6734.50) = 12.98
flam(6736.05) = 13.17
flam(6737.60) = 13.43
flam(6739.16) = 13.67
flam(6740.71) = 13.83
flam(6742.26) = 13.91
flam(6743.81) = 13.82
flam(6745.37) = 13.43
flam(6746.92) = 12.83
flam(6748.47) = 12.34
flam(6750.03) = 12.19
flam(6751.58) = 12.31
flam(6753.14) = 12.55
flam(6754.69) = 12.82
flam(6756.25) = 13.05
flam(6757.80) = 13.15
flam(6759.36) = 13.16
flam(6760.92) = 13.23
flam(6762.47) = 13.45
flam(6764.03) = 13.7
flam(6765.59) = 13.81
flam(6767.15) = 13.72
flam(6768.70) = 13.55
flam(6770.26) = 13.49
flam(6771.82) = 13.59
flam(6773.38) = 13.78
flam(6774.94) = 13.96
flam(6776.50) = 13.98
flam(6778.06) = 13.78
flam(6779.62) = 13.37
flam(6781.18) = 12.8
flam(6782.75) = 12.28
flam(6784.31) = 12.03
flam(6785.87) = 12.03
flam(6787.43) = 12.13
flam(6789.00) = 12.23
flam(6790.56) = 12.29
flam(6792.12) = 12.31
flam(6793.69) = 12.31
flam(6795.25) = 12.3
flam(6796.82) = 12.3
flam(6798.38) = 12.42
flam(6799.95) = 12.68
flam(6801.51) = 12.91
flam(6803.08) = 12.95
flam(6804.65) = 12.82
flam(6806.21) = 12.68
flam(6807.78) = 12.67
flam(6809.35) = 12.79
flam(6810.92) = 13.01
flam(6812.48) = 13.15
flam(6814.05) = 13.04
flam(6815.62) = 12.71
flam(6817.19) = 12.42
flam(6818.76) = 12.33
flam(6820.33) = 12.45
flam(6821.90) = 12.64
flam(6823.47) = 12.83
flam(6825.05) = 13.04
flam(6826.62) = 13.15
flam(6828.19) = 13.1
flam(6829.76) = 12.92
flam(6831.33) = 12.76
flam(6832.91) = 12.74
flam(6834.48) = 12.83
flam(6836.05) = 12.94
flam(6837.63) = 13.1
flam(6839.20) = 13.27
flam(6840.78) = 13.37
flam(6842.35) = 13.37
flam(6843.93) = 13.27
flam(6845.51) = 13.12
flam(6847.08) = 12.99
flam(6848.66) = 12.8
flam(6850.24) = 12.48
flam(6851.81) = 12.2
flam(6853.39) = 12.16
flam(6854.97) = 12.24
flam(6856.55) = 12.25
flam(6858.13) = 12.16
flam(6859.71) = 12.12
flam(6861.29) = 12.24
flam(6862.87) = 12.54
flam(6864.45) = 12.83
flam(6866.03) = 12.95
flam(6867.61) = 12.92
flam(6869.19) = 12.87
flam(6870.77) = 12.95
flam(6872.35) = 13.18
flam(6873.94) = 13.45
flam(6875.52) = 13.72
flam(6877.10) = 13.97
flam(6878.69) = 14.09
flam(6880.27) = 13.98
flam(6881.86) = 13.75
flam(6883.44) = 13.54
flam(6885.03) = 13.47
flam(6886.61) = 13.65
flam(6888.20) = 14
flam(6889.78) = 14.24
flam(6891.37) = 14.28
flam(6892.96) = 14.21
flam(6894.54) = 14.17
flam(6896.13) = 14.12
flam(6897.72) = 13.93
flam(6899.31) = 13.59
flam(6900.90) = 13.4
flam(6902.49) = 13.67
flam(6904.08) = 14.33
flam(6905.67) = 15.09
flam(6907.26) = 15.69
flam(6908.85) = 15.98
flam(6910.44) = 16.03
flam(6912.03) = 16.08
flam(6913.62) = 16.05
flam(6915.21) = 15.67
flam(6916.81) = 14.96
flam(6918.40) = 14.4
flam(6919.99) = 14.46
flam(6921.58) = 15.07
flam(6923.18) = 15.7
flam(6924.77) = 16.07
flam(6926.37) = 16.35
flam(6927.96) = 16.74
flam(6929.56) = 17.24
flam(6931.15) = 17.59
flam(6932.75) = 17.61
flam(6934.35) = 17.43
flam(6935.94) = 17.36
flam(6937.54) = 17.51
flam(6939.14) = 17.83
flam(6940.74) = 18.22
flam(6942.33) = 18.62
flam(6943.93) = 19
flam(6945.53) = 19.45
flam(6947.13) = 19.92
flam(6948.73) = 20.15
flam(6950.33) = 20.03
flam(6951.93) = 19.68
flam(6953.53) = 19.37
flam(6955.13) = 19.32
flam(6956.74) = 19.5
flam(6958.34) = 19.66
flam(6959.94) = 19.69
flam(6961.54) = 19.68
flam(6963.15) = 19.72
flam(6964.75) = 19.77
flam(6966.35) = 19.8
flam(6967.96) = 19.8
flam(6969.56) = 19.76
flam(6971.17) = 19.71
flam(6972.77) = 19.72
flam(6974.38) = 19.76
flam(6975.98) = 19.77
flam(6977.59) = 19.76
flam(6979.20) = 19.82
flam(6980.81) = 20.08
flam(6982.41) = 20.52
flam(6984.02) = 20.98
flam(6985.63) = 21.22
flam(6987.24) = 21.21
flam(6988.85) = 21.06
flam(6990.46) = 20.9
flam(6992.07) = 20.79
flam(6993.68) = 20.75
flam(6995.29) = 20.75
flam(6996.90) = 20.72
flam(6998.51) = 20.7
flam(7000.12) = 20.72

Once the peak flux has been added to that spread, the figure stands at 14.7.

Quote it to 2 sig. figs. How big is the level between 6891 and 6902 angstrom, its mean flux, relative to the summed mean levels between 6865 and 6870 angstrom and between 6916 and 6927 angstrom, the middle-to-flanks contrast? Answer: 0.49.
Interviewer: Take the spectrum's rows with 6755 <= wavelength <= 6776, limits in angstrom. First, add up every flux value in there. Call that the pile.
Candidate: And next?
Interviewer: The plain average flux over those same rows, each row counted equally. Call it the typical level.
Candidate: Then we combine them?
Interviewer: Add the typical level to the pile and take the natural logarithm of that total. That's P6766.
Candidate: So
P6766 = 5.24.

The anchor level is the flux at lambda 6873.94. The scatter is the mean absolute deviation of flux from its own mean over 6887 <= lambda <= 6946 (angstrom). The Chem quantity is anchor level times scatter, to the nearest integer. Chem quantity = 19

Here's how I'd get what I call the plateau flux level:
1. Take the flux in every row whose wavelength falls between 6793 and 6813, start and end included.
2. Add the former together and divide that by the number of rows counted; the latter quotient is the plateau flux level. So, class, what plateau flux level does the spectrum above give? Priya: 12.7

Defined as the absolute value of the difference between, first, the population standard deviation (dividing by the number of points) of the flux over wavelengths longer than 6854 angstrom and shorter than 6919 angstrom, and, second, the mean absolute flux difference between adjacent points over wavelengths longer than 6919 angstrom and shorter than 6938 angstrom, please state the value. 0.8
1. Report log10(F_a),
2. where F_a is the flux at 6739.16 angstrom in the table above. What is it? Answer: 1.14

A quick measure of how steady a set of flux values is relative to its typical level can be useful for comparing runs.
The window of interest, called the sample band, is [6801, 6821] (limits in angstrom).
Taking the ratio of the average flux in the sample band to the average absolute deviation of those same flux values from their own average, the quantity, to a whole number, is 63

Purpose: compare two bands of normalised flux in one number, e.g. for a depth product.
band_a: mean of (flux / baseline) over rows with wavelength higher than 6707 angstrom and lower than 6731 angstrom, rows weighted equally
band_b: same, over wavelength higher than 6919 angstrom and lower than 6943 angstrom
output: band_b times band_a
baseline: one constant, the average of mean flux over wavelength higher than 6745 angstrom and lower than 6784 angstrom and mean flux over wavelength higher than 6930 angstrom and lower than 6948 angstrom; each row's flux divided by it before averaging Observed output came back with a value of 0.90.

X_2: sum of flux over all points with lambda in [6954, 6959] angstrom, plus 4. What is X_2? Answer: 62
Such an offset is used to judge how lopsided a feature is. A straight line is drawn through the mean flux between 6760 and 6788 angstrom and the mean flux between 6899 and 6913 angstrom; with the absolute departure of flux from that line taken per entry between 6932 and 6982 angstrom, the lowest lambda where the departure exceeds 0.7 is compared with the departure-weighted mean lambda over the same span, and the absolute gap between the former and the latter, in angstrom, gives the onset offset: 25.8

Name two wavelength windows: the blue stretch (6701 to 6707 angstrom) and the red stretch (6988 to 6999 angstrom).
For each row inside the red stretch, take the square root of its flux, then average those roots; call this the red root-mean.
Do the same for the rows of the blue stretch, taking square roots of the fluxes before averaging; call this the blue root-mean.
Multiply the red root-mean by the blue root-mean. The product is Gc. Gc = 17.7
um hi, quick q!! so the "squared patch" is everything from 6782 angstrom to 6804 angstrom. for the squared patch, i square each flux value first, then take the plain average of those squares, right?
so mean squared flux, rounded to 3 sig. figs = 153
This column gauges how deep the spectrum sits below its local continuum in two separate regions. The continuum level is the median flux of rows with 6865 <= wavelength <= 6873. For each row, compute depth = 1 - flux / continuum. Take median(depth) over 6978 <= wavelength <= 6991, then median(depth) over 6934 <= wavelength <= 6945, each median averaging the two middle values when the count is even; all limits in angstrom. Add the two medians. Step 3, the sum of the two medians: -1.0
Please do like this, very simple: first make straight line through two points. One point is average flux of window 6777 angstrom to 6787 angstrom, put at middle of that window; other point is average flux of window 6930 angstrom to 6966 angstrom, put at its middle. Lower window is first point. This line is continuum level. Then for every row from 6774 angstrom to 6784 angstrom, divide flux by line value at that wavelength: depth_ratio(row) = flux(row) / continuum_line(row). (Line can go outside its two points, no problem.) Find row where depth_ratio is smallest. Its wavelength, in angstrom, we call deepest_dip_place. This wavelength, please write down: 6782.75 angstrom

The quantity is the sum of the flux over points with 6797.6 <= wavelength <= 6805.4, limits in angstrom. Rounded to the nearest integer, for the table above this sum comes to 64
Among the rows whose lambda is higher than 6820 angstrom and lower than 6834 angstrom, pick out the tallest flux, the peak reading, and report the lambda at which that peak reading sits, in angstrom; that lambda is 6826.62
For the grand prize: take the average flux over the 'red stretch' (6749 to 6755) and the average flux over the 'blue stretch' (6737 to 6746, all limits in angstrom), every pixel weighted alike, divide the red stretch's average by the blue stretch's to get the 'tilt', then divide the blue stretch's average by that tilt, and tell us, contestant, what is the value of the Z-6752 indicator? 15.0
